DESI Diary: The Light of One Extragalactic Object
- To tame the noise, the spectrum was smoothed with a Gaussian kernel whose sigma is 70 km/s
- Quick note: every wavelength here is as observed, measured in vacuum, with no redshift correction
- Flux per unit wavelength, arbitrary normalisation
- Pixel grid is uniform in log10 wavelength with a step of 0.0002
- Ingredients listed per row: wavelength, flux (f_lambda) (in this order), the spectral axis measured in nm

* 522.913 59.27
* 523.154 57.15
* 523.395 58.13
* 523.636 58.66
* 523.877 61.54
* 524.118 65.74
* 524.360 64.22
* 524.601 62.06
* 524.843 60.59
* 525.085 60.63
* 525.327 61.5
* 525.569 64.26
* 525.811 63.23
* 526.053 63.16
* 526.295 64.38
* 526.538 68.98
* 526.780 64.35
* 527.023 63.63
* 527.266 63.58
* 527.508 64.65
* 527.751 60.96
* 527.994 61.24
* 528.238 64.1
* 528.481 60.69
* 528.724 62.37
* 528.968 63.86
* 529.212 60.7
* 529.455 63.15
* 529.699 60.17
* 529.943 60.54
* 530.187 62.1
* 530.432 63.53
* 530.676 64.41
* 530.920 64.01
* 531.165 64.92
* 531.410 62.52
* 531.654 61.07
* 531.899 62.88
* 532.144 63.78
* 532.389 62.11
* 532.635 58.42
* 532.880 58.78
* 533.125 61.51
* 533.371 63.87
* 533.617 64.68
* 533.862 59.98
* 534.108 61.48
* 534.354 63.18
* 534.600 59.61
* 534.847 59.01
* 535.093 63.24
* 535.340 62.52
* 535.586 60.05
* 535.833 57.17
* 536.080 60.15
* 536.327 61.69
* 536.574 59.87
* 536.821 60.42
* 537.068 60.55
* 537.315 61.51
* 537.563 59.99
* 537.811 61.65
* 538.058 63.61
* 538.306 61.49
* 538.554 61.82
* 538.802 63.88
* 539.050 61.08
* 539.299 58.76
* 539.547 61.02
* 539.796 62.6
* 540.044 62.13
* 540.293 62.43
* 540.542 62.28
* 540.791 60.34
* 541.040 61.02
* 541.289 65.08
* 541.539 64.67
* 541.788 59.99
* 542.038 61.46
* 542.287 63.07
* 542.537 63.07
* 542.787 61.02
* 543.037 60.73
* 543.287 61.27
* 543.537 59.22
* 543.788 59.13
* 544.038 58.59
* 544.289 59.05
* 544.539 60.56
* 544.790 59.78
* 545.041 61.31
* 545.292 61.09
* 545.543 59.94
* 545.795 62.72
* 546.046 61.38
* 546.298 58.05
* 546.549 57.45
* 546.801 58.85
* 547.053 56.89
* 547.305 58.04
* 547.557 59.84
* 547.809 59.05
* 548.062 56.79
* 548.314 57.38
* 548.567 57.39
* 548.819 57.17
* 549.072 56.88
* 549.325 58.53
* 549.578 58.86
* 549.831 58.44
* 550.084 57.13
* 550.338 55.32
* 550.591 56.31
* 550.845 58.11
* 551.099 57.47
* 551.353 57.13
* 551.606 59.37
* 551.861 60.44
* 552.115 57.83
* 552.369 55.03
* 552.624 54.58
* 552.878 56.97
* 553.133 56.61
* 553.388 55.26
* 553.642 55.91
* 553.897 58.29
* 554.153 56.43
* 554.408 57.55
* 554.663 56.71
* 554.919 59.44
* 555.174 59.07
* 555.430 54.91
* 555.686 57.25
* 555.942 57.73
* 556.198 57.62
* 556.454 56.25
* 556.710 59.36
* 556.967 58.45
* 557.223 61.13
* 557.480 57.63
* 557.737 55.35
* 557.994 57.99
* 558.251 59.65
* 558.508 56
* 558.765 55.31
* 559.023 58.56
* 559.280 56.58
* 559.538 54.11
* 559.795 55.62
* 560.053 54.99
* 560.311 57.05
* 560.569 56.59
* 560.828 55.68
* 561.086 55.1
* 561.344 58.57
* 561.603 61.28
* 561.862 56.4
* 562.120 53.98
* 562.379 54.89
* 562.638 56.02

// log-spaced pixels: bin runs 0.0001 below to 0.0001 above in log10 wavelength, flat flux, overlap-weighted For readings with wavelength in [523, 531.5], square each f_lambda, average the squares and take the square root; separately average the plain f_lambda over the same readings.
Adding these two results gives 125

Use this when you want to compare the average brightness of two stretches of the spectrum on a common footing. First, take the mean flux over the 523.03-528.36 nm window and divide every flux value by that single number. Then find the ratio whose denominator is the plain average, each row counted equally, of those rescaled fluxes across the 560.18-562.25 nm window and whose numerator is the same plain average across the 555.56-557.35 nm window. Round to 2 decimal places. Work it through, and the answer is 1.03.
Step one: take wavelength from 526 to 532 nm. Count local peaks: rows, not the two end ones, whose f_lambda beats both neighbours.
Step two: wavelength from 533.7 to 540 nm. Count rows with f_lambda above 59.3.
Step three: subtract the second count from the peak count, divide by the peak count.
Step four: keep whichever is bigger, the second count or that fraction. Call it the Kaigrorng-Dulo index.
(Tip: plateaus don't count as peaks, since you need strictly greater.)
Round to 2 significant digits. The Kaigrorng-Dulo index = 22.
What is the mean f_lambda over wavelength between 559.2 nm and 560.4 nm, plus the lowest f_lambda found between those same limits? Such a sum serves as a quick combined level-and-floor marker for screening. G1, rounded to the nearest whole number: 110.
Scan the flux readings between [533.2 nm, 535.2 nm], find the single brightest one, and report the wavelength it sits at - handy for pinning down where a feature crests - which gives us 533.617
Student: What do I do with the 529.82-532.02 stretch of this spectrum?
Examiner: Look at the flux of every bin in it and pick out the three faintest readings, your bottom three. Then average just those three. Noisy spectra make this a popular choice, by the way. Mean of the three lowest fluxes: 61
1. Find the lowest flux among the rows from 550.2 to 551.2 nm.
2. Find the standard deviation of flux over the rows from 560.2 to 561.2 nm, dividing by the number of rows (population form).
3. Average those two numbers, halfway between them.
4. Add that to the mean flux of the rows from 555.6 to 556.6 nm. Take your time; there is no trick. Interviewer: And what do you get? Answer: 85.3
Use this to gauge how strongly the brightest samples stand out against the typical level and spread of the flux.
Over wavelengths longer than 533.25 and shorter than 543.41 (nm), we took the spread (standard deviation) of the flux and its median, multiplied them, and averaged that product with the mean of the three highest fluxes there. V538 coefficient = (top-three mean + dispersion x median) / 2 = 85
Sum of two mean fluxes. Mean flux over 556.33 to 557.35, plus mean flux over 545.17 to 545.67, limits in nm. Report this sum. 119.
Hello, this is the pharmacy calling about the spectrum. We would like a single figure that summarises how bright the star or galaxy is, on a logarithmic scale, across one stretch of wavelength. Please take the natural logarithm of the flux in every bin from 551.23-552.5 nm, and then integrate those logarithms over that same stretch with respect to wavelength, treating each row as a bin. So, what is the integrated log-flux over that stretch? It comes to 5.16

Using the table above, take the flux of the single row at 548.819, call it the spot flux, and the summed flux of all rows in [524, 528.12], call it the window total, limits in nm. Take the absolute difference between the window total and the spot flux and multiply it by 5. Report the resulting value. 5100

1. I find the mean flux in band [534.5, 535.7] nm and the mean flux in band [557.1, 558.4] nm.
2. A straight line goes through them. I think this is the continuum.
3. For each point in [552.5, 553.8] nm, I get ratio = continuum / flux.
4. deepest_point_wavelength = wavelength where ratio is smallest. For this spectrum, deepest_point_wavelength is 552.878 nm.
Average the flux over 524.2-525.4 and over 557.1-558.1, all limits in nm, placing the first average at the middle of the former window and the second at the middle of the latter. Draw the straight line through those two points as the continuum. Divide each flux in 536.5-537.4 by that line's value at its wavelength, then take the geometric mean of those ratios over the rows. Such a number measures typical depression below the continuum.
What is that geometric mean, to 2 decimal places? 1.00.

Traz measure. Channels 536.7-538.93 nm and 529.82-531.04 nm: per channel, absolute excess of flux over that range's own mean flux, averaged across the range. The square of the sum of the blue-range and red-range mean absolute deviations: 5.0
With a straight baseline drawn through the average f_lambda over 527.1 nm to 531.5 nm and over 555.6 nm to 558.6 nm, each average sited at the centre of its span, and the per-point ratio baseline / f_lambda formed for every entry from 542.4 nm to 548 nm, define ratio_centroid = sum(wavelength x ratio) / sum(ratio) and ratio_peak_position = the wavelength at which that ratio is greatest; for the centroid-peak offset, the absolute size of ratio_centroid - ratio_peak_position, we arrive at 1.87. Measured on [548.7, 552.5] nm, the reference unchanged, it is 0.25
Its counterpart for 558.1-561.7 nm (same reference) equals 0.38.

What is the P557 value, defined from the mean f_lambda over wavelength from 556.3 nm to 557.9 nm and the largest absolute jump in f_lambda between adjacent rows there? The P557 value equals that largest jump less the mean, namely -55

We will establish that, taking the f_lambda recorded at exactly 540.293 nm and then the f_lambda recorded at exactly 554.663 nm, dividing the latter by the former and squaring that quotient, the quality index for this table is 0.83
